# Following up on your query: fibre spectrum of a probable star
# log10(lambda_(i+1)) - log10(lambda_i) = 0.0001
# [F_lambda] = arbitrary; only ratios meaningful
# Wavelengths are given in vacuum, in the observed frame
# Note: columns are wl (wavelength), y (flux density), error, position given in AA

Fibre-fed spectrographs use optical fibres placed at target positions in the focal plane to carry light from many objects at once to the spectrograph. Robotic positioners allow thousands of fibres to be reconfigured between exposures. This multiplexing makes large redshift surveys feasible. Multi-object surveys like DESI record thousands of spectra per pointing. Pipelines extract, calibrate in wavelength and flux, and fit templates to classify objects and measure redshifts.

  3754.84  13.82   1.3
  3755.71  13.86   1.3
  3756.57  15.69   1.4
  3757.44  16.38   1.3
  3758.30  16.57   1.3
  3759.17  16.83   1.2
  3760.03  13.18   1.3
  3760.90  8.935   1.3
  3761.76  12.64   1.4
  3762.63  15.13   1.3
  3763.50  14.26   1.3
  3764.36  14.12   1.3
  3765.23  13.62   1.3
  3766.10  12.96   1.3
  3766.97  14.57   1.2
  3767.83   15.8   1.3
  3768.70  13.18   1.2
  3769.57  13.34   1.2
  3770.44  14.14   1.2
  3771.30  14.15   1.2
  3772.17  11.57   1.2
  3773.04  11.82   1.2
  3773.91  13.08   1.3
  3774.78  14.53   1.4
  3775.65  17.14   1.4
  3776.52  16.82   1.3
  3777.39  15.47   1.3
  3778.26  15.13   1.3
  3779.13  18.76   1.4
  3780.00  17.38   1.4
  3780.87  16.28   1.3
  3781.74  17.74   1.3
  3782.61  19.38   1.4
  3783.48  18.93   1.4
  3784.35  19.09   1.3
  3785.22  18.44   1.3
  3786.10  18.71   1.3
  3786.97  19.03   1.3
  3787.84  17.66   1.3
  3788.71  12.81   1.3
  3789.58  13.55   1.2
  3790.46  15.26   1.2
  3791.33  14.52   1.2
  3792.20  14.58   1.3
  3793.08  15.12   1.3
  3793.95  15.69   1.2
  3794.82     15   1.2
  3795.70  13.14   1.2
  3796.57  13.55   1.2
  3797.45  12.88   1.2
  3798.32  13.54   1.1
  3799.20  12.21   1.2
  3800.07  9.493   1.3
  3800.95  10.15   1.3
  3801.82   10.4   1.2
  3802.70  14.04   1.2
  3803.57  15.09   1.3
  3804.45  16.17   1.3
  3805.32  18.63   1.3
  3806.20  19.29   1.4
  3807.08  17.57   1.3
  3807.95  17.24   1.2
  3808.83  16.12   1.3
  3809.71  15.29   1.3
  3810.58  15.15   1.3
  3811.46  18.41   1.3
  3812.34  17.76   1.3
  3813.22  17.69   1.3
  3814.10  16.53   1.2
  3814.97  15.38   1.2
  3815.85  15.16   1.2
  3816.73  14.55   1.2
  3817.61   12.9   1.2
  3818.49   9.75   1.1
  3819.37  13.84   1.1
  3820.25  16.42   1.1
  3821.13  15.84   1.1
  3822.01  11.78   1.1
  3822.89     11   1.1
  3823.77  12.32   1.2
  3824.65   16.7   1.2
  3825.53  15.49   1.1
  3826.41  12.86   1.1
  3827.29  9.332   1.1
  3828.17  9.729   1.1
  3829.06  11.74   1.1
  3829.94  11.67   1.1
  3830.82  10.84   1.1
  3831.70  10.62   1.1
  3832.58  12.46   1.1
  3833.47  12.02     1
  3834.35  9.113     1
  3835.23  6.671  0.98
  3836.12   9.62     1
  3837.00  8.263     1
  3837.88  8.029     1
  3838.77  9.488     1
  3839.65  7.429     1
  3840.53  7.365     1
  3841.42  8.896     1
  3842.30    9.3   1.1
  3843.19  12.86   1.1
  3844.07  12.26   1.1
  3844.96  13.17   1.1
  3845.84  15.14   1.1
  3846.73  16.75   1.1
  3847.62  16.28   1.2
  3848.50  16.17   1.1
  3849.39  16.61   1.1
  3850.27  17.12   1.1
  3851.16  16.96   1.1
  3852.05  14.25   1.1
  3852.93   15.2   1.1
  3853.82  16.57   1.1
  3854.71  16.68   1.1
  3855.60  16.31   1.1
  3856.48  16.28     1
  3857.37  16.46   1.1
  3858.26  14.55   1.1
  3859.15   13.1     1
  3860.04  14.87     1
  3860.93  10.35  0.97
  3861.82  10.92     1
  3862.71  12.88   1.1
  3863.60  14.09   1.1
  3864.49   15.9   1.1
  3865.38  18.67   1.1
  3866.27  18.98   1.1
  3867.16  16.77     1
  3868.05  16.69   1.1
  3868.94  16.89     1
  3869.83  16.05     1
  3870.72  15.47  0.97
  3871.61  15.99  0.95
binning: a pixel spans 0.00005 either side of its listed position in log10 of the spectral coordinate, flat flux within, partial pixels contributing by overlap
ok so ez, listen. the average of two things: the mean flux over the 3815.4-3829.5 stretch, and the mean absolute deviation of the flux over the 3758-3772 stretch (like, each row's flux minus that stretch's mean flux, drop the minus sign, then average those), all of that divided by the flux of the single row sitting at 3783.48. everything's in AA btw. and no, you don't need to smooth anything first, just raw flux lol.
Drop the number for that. 0.38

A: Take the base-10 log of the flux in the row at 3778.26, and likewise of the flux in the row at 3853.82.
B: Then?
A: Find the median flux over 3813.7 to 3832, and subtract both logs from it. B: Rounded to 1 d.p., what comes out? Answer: 10.5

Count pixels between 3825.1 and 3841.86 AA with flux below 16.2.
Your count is 19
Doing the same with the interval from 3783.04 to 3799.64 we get 13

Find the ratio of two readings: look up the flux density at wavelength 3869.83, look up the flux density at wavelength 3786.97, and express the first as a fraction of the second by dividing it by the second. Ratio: 0.84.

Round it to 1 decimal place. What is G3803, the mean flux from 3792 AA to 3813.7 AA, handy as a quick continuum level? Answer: 15.0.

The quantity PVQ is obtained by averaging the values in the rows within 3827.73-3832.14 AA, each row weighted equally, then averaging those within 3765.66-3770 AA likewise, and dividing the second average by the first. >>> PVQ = 1.3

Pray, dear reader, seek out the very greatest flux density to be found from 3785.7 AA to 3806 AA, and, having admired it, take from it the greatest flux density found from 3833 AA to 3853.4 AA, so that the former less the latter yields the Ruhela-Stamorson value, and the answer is 1.9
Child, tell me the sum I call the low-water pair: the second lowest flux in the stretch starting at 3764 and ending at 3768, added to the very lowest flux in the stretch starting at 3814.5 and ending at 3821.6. 23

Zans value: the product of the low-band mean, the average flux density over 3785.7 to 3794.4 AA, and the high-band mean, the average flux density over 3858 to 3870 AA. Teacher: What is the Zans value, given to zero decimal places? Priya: 236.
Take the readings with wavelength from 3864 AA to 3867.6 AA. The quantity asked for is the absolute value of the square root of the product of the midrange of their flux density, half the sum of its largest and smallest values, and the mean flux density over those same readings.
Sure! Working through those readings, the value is 17.5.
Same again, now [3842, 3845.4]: 11.6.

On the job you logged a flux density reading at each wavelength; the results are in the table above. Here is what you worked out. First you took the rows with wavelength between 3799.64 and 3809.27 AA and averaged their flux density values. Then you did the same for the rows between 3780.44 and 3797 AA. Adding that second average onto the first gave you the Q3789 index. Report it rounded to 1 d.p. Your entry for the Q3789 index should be 31.2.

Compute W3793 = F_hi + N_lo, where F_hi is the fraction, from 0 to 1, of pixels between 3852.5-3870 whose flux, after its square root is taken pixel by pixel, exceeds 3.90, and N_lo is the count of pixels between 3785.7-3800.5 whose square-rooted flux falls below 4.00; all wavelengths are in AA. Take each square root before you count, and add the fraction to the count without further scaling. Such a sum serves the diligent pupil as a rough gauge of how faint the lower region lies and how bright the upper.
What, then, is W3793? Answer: 15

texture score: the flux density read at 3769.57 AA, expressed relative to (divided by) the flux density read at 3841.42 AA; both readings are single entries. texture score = 1.50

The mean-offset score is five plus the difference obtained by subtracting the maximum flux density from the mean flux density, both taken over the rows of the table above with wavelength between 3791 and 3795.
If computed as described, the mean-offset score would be 4.3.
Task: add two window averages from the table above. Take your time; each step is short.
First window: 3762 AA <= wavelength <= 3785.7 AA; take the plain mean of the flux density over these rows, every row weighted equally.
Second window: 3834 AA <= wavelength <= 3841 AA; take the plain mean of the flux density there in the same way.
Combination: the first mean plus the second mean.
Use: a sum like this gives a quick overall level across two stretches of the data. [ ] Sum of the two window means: 23.7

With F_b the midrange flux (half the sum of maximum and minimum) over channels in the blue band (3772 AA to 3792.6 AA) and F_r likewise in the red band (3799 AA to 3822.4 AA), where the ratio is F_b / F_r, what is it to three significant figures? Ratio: 1.08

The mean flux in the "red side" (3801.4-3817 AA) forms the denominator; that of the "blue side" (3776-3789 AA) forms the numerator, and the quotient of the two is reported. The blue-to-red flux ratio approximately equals 1.08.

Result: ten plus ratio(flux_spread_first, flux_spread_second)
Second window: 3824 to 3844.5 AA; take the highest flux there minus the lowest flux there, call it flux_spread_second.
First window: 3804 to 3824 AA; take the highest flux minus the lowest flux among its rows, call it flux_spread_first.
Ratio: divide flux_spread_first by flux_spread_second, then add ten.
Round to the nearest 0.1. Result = 11.0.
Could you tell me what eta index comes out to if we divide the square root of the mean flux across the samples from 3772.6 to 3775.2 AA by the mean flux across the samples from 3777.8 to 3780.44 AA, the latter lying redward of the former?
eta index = 0.212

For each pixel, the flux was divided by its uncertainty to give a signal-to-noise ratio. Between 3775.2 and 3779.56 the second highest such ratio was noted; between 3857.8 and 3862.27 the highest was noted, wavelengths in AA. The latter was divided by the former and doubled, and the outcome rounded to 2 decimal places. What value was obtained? 2.30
